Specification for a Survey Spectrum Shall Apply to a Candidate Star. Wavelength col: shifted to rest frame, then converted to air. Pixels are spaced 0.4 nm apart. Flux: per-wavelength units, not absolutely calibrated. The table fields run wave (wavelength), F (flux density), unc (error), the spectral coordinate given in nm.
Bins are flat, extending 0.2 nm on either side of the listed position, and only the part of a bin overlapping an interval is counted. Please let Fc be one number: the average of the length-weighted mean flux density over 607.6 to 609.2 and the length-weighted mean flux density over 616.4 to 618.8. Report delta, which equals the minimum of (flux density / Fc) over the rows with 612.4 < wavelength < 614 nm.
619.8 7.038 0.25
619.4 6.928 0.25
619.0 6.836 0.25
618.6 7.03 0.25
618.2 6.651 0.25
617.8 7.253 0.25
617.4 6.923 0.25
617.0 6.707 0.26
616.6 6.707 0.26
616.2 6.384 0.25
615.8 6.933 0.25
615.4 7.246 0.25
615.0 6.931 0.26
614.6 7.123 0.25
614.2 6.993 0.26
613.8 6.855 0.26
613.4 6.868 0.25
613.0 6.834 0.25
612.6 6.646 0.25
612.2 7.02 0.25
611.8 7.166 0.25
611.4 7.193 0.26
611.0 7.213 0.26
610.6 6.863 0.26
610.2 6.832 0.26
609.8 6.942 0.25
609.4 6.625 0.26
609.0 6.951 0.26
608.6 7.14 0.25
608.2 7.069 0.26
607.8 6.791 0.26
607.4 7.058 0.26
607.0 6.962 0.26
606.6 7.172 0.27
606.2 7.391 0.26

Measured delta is 0.959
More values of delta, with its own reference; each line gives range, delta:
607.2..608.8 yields 0.980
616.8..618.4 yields 0.959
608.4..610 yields 0.956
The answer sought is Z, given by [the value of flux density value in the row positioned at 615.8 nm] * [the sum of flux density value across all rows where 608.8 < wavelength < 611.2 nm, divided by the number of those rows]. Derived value 48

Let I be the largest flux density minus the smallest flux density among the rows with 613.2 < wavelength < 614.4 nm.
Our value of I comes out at 0.14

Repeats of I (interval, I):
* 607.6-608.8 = 0.35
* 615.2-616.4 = 0.86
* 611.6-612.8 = 0.52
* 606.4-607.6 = 0.21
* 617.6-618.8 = 0.60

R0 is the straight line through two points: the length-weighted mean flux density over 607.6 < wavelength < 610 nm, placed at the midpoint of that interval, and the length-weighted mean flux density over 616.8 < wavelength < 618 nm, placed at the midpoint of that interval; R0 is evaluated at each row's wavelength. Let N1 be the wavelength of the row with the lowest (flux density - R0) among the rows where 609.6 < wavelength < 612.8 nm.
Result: 612.6 nm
